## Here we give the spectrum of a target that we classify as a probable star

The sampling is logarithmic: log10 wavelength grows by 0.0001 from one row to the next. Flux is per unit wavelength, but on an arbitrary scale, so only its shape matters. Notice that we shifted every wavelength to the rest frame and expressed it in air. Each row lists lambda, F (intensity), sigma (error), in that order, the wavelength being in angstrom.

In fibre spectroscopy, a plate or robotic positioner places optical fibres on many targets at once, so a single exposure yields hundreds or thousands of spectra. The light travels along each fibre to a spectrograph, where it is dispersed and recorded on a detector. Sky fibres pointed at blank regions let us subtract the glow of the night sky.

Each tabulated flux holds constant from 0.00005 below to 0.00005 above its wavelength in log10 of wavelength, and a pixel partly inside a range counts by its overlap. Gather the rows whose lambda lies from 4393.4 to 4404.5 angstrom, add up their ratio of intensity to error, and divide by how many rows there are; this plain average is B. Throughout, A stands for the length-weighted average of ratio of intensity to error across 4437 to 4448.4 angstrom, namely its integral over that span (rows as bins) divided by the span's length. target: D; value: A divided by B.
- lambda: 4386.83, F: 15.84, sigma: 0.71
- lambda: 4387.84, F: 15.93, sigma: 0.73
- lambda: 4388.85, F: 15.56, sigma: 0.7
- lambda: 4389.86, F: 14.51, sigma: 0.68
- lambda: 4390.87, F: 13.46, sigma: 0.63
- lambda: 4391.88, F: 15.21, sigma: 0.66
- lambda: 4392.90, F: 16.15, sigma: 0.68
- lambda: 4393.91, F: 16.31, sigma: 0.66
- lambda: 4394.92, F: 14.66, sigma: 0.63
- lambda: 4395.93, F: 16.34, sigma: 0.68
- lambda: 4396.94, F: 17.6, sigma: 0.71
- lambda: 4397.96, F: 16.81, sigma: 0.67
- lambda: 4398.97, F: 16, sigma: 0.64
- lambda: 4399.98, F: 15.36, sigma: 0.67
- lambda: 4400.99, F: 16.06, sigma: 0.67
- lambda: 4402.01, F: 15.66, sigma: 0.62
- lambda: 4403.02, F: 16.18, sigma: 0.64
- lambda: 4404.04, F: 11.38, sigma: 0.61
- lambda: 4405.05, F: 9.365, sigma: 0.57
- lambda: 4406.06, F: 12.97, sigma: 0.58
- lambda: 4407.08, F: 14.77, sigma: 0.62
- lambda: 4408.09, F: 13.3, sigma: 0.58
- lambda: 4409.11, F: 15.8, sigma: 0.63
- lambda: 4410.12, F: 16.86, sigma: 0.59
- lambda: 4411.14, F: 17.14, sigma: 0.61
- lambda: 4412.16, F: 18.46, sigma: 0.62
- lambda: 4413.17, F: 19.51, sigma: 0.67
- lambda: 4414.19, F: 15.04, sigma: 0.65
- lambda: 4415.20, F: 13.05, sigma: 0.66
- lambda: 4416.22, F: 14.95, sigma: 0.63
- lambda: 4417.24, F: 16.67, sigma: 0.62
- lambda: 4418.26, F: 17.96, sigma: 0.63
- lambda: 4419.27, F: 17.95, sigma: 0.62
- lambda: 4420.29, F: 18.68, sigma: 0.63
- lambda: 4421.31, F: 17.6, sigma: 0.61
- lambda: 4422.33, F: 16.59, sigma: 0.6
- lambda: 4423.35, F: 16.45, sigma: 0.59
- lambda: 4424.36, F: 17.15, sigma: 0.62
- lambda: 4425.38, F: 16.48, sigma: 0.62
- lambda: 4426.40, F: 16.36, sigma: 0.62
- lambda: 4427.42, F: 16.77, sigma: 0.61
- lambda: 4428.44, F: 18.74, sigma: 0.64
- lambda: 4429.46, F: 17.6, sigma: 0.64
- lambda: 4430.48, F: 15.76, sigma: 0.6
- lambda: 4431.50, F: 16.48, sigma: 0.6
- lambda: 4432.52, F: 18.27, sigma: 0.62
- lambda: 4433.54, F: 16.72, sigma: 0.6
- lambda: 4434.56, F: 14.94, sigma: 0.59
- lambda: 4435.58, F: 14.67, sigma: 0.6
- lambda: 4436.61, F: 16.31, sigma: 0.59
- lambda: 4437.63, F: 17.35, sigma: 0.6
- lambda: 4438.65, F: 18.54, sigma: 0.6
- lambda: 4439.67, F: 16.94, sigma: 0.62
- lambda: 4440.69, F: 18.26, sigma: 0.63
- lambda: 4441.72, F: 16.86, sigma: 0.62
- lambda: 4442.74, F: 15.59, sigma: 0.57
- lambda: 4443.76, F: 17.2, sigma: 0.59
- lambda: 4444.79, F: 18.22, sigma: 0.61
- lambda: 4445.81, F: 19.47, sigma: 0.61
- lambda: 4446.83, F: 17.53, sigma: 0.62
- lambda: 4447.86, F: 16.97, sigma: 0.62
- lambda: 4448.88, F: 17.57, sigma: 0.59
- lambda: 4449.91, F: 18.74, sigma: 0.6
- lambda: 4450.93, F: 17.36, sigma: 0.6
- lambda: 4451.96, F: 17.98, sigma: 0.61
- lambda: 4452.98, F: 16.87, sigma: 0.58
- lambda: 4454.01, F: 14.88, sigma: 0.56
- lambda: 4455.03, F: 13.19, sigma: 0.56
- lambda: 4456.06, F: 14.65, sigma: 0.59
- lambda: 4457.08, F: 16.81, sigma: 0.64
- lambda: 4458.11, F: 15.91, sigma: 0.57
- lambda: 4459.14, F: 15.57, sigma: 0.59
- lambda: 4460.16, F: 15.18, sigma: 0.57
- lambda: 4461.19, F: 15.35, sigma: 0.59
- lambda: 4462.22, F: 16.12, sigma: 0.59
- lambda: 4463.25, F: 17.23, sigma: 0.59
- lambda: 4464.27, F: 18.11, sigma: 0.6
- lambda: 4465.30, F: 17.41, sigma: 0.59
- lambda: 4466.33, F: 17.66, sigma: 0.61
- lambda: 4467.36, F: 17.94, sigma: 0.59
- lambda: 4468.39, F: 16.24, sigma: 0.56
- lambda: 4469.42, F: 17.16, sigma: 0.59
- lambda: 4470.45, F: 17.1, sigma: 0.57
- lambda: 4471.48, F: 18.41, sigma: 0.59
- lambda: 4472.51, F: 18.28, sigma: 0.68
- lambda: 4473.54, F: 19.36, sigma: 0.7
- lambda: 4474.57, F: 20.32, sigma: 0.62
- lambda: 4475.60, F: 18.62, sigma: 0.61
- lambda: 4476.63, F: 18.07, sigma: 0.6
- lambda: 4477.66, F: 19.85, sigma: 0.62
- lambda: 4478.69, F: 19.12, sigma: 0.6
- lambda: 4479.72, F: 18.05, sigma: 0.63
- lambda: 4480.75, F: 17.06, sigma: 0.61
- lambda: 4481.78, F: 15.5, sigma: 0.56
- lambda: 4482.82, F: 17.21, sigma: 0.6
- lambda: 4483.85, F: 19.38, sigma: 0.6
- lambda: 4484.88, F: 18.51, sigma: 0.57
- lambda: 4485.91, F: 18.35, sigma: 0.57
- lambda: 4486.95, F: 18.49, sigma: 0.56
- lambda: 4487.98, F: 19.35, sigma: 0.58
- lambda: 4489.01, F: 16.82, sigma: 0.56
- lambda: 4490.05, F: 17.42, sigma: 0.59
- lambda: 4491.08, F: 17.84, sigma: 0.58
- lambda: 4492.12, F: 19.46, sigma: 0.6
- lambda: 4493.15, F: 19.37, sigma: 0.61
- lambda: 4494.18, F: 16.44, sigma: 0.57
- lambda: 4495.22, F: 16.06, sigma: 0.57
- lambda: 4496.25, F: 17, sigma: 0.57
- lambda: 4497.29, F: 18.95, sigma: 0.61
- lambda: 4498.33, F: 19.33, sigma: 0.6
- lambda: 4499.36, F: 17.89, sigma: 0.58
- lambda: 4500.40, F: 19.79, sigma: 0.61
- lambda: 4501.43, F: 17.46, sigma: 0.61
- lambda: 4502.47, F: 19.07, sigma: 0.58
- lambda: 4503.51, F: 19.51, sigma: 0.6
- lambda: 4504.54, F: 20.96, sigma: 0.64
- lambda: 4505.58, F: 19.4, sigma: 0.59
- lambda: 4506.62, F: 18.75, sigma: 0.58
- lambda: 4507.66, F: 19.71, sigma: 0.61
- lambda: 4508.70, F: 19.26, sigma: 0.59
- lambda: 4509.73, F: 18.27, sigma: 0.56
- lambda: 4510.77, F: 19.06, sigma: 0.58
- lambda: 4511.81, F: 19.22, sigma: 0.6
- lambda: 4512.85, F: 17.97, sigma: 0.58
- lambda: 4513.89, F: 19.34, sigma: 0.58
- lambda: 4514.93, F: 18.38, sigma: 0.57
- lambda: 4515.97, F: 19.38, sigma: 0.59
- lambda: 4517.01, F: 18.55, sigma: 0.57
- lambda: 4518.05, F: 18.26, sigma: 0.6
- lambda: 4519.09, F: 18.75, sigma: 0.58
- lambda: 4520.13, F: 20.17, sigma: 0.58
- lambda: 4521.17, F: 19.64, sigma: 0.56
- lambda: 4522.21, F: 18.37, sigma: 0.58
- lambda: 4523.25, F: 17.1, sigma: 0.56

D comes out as 1.21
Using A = 28.8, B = 24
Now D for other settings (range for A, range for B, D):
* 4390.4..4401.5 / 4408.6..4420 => 0.90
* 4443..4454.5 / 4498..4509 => 0.91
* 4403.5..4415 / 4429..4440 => 0.88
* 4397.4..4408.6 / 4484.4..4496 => 0.73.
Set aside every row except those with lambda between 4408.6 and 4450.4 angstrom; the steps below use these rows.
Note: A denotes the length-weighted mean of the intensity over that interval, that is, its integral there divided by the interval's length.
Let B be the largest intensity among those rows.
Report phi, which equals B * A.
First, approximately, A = 17.0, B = 19.51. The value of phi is 332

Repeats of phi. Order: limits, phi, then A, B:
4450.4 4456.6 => 285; 15.9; 17.98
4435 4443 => 312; 16.8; 18.54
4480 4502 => 356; 18.0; 19.79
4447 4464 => 306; 16.3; 18.74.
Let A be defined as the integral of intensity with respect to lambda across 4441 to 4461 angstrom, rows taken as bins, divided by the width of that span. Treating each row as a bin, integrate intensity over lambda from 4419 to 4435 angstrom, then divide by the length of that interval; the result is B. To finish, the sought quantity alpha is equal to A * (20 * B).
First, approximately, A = 16.7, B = 17.0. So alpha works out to 5671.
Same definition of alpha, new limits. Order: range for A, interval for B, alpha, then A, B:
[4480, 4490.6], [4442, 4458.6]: 5991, 17.8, 16.8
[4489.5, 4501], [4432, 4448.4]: 6208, 18.1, 17.1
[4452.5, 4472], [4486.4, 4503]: 5961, 16.4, 18.2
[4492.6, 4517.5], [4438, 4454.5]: 6528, 18.7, 17.4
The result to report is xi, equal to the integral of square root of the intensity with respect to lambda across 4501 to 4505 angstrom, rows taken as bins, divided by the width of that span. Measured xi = 4.39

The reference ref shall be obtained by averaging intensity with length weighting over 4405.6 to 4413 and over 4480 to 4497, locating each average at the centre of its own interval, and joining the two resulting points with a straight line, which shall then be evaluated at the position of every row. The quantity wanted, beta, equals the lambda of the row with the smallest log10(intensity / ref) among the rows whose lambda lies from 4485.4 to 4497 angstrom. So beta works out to 4495.22 angstrom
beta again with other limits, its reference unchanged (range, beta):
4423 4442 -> 4435.58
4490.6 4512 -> 4495.22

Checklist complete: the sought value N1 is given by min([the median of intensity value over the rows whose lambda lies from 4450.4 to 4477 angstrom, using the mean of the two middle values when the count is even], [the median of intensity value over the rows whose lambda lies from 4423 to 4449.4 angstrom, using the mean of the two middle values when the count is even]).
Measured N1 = 17.0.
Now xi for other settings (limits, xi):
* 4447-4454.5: 4.14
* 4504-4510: 4.41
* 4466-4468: 4.20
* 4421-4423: 4.11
